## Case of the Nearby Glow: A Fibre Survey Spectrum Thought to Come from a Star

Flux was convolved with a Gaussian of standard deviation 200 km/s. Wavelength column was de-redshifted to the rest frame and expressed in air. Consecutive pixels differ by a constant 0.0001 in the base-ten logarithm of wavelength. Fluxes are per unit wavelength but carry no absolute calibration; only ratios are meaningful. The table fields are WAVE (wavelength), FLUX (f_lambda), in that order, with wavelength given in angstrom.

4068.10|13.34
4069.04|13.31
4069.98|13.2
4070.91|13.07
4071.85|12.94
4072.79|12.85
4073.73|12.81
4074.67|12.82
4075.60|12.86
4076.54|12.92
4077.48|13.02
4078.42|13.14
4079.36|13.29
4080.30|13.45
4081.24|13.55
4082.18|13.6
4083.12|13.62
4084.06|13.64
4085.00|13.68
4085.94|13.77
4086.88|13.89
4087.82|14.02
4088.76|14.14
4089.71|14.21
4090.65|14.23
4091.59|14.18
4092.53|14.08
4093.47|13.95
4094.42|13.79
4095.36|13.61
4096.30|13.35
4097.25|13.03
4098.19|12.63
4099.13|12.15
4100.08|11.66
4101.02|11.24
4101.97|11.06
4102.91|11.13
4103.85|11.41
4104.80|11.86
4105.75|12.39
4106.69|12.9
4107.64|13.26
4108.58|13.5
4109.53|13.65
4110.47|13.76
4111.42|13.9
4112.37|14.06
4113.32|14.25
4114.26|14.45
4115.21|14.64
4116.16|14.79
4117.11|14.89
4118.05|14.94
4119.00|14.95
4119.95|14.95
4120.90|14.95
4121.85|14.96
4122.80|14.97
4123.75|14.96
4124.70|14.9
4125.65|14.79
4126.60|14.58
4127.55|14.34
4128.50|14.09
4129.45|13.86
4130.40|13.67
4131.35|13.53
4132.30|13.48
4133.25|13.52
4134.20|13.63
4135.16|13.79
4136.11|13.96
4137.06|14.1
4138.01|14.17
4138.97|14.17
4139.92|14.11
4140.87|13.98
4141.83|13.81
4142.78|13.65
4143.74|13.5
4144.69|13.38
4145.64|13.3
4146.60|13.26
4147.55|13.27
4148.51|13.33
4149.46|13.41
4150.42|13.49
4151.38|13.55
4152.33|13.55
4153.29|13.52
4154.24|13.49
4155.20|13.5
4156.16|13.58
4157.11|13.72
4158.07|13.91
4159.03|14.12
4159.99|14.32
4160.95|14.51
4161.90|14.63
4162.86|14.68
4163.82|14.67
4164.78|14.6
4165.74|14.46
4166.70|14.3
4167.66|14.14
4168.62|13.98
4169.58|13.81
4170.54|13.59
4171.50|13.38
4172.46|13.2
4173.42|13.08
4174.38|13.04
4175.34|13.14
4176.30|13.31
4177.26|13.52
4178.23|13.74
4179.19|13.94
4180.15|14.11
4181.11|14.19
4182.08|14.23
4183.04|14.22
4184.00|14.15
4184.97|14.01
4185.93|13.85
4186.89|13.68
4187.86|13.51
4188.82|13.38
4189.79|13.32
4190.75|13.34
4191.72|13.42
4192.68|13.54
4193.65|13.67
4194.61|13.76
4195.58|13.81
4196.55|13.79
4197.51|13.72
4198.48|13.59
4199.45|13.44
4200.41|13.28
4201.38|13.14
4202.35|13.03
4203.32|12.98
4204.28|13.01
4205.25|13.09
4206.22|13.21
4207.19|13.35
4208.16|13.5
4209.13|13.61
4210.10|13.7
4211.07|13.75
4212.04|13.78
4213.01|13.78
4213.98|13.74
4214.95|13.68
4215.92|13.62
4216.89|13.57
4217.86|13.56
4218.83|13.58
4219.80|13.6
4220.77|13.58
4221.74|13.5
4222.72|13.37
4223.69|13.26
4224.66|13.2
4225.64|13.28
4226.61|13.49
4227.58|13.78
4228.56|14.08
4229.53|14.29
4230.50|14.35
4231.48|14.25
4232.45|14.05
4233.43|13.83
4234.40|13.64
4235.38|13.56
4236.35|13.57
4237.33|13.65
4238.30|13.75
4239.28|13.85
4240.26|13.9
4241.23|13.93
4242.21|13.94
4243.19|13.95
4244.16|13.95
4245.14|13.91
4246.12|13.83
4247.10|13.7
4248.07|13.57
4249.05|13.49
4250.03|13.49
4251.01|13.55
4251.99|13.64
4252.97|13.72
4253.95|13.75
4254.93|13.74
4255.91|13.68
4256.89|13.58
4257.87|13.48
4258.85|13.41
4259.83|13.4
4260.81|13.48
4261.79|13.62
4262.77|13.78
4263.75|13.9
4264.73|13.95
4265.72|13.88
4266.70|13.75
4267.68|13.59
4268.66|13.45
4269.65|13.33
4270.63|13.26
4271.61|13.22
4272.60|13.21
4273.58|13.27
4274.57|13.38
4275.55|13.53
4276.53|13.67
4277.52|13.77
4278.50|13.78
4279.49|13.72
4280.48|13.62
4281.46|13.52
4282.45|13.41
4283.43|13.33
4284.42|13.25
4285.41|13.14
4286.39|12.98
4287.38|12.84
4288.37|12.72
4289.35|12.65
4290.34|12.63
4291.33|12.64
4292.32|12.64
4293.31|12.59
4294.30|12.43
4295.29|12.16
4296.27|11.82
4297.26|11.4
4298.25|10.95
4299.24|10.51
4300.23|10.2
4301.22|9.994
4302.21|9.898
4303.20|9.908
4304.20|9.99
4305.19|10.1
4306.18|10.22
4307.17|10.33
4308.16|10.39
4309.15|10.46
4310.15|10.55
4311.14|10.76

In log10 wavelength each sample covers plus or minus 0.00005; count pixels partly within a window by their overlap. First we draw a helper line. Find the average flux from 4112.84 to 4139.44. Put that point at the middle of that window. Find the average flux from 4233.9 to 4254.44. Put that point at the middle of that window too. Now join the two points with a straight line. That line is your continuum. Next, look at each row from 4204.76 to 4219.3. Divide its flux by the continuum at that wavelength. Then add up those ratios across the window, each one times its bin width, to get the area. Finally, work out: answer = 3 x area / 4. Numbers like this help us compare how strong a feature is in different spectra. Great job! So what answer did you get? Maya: 10.6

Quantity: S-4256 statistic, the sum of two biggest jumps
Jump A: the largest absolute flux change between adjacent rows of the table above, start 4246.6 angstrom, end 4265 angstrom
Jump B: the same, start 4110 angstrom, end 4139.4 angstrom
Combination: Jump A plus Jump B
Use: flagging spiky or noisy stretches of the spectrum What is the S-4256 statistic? 0.41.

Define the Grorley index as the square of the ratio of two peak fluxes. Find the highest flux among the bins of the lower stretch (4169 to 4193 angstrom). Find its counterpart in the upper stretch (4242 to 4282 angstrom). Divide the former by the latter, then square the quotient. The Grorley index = 1.04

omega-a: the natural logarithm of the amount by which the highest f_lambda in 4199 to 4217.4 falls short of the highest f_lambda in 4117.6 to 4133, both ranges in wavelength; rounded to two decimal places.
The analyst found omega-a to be 0.17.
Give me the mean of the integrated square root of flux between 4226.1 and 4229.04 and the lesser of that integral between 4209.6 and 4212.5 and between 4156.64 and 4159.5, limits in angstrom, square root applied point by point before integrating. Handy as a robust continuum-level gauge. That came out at 10.8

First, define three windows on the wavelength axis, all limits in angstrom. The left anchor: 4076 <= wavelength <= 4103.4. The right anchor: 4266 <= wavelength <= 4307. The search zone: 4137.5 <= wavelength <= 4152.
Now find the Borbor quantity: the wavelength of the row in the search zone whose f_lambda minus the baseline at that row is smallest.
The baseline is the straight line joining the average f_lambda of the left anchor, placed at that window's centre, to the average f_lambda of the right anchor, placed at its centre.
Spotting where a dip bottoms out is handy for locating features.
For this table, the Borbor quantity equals 4146.60 angstrom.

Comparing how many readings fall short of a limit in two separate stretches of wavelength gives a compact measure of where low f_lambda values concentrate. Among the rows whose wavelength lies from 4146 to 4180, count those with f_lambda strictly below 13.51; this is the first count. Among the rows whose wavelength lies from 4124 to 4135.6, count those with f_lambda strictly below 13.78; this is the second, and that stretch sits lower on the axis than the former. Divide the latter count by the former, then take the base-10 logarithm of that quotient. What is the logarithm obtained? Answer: -0.41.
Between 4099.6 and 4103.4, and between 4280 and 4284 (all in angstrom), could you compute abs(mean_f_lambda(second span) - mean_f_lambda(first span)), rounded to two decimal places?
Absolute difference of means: 2.20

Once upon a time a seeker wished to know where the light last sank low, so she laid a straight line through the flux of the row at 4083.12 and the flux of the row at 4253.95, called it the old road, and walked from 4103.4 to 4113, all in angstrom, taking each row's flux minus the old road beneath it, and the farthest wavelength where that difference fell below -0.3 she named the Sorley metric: 4107.64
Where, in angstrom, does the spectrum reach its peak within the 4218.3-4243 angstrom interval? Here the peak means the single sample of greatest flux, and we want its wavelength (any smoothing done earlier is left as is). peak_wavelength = 4230.50 angstrom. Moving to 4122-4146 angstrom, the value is 4122.80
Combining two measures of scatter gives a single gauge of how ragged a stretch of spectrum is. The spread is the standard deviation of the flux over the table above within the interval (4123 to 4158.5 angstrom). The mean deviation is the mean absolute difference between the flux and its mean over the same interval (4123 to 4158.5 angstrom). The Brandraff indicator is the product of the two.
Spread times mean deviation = 0.16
